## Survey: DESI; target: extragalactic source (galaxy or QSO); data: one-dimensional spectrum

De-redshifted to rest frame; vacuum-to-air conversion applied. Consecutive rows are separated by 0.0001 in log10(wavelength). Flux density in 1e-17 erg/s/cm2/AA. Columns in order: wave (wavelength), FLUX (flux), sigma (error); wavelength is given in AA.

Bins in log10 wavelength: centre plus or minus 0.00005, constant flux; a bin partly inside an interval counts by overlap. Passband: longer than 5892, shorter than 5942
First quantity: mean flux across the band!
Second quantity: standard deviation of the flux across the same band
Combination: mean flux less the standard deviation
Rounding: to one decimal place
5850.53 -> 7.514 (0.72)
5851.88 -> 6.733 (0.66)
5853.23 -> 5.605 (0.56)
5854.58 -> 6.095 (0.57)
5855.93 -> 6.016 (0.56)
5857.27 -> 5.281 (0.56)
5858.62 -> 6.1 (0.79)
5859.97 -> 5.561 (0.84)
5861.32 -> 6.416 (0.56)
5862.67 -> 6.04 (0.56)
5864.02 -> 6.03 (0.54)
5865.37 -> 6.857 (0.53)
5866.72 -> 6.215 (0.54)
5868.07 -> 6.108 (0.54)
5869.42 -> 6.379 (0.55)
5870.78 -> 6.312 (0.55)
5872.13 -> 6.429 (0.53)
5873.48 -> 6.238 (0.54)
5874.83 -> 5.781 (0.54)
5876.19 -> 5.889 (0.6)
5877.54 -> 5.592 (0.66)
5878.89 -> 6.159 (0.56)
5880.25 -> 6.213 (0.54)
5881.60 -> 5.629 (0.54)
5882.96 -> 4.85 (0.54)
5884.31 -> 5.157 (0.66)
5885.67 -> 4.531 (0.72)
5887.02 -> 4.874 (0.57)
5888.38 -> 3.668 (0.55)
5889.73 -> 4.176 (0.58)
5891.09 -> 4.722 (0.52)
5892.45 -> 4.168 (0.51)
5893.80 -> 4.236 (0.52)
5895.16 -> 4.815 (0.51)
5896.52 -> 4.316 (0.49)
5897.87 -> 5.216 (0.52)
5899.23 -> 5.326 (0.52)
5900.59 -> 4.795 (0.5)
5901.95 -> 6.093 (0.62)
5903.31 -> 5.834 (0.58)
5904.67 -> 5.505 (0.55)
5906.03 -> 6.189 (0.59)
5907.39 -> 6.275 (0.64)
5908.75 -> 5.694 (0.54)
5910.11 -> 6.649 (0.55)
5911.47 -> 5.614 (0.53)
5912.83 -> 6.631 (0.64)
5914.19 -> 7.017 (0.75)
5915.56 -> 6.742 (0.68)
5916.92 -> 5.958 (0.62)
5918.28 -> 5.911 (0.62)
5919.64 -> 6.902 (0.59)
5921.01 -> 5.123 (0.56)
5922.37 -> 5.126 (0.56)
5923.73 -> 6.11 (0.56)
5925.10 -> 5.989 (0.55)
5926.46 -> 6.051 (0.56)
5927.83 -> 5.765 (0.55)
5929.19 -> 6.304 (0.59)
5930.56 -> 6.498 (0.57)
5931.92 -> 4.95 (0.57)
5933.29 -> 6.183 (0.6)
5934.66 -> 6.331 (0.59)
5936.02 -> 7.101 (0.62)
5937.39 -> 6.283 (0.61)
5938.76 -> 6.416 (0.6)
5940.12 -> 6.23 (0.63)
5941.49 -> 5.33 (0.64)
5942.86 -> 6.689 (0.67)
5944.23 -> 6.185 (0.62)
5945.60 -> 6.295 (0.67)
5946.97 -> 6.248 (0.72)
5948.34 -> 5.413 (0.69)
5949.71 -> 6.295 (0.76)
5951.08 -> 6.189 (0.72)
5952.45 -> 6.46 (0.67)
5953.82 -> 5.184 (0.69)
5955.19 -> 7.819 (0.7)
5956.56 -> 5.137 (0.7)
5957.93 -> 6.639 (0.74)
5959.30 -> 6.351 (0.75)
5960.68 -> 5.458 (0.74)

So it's 5.1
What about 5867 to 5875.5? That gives 6.0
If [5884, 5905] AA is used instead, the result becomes 4.2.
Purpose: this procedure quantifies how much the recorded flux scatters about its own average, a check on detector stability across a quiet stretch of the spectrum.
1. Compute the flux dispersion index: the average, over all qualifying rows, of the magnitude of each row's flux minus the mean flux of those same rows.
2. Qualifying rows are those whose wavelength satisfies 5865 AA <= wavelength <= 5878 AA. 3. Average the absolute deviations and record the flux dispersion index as 0.27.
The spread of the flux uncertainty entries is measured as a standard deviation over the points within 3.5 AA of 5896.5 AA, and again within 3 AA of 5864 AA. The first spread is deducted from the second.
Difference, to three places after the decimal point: 0.000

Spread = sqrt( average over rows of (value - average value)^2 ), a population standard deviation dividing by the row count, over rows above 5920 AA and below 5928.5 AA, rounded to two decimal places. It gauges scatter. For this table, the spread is 0.42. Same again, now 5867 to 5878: 0.29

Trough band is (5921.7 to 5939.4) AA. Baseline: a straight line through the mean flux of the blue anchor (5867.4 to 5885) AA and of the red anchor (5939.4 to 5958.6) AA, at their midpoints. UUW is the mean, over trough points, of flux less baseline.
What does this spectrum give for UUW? 0.0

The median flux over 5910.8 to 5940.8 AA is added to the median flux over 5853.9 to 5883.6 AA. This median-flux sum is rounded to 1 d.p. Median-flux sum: 12.3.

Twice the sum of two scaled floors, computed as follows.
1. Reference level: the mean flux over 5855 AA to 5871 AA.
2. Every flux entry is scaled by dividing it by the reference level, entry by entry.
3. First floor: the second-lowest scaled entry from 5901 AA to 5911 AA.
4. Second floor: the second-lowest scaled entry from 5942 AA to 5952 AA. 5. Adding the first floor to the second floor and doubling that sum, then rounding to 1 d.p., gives 3.9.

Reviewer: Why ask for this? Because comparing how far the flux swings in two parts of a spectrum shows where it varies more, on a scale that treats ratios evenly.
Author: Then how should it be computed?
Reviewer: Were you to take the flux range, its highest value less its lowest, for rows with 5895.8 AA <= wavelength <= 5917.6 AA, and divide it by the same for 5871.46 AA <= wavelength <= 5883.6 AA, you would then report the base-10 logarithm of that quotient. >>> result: 0.23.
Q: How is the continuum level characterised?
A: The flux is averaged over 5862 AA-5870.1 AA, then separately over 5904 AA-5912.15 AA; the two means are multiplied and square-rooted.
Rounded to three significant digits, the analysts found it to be 6.13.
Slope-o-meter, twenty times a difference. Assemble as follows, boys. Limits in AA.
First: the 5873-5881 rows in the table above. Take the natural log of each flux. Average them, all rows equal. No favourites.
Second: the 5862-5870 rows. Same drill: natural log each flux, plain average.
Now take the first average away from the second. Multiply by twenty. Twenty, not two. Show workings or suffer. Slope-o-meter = 1.0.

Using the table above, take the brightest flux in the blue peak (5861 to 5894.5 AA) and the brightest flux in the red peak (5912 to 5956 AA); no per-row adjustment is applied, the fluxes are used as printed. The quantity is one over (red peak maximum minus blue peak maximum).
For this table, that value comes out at 1.0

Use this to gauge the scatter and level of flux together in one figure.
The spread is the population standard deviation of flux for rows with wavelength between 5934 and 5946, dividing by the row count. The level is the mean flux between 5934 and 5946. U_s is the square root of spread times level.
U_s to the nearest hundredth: 1.67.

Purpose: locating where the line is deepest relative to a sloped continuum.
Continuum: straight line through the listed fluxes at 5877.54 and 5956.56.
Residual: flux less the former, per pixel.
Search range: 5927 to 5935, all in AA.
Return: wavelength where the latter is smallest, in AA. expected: 5931.92 AA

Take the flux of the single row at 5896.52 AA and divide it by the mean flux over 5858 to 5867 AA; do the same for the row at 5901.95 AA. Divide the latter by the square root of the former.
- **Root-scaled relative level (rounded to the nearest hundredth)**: 1.18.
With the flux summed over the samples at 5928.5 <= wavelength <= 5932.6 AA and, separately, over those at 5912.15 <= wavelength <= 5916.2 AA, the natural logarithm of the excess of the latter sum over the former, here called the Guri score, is 1.0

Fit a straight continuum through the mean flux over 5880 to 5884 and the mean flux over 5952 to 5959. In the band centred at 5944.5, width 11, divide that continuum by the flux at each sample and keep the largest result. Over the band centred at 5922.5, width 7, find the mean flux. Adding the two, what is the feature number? 7.0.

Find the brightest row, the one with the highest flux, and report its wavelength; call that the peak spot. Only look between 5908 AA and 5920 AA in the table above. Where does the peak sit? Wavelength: 5914.19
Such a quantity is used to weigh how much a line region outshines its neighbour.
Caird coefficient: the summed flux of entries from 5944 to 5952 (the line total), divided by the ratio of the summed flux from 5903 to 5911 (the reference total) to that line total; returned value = 37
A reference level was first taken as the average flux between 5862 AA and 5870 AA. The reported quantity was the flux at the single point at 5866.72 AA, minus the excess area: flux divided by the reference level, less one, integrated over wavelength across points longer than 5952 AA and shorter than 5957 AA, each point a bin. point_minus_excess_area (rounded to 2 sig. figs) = 6.3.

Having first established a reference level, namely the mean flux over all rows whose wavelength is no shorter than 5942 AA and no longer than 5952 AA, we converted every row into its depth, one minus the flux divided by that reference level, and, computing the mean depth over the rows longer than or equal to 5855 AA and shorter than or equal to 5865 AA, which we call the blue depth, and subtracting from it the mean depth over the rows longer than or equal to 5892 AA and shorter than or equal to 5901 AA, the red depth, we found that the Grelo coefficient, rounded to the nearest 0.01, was -0.20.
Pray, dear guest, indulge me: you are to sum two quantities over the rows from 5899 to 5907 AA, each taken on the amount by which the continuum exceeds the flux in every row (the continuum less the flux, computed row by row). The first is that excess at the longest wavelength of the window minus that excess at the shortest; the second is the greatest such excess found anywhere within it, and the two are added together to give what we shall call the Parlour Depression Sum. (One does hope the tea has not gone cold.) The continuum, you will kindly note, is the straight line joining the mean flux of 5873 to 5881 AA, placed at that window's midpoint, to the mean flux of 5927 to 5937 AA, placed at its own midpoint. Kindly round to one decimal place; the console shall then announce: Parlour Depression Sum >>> 0.4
